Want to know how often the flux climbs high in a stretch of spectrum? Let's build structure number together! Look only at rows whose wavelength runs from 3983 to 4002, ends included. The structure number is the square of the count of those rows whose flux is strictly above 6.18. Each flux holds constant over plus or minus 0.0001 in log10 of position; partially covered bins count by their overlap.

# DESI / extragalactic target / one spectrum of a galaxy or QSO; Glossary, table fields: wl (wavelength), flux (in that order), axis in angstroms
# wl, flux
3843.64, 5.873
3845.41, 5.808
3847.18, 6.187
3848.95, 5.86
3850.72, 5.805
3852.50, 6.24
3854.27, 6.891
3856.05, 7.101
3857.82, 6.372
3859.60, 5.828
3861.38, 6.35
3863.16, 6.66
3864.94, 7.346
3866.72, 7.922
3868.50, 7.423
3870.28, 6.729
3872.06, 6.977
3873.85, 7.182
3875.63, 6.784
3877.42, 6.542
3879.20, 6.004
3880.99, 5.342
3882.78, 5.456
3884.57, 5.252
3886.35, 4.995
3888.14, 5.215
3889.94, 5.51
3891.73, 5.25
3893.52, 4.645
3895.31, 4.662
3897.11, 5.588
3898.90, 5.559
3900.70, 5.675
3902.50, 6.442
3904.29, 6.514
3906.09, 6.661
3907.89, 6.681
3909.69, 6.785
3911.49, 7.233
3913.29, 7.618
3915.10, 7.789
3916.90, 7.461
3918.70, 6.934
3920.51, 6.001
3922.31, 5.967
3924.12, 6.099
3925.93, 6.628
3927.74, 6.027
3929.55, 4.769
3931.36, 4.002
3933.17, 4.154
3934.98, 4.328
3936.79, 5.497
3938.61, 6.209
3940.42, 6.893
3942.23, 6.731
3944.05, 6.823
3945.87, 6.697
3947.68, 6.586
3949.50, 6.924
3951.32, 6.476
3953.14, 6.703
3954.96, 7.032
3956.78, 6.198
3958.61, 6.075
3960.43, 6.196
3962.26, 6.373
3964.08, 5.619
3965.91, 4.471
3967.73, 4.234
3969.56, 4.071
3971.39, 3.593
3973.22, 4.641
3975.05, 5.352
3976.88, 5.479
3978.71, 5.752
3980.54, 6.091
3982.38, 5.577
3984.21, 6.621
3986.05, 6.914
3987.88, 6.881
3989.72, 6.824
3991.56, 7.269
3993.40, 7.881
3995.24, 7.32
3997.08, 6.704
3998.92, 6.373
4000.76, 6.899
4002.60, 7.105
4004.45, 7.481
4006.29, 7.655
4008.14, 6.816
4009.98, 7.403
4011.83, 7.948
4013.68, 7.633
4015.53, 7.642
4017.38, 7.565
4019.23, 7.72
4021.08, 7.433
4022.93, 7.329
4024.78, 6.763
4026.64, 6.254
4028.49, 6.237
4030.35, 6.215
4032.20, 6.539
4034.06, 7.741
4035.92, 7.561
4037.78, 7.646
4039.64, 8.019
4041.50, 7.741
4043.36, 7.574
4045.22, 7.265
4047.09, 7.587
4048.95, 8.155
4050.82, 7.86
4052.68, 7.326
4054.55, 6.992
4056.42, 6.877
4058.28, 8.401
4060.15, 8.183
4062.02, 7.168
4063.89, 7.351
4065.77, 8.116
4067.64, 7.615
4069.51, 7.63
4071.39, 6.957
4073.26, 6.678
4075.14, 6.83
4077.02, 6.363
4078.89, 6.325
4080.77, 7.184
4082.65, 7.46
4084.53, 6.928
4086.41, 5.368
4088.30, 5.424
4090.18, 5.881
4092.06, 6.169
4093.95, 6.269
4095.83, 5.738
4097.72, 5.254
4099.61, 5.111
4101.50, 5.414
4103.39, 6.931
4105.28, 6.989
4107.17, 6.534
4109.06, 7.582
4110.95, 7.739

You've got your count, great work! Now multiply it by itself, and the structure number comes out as 100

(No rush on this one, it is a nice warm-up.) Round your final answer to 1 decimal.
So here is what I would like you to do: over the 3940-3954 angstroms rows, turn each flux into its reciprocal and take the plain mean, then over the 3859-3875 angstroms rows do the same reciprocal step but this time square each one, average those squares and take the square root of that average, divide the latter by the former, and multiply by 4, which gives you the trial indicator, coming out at 3.9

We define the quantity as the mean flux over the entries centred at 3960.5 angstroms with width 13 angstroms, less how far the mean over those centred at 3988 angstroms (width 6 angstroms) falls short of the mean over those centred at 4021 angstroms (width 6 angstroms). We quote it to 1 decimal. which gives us 5.4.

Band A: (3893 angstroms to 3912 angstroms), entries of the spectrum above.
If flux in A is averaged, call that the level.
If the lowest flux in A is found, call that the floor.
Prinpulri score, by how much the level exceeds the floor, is 1.40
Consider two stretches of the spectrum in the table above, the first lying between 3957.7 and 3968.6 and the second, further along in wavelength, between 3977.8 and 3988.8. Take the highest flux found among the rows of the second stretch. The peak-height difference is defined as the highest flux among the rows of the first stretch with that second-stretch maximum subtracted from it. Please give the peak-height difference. -0.5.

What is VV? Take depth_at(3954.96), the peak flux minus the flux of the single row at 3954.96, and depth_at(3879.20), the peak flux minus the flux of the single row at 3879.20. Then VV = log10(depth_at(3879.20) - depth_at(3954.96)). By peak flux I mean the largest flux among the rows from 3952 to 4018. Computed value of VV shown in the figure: 0.01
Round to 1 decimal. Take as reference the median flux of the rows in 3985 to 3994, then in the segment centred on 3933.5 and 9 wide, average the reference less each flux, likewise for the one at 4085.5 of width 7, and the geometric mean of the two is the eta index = 1.2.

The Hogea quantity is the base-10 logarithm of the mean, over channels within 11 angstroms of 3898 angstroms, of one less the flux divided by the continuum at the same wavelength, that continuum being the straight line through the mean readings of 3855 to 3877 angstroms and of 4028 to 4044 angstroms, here -0.74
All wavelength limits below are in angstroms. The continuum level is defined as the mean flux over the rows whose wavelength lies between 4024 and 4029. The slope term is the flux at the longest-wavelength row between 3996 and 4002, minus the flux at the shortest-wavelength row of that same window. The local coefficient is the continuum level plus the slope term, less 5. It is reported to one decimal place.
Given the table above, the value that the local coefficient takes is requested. 1.6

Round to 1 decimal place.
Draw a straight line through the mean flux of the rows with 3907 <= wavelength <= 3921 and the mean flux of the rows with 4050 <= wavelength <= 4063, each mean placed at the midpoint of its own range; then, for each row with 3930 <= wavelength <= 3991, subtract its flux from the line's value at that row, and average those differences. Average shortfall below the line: 1.4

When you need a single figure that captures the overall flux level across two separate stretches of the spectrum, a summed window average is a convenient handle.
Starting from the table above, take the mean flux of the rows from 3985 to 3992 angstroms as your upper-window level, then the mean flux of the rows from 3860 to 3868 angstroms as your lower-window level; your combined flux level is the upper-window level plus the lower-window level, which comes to 14.0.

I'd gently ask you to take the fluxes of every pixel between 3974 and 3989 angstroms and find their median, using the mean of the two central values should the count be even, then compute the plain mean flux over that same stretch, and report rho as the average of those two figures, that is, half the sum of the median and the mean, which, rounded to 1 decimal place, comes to 6.0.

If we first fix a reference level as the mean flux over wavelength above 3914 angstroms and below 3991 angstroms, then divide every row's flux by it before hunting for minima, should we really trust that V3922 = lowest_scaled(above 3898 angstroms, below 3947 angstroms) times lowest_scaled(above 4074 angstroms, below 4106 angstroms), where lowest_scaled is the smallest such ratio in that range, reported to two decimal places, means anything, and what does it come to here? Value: 0.58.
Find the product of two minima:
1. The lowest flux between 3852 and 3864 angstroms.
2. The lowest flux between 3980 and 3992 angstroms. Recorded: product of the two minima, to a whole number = 33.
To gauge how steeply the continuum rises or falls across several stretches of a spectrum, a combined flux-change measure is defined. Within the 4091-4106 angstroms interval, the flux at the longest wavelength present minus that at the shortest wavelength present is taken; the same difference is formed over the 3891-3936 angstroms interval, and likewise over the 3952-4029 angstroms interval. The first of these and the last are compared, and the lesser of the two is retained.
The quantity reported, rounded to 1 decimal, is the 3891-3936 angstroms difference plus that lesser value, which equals -1.4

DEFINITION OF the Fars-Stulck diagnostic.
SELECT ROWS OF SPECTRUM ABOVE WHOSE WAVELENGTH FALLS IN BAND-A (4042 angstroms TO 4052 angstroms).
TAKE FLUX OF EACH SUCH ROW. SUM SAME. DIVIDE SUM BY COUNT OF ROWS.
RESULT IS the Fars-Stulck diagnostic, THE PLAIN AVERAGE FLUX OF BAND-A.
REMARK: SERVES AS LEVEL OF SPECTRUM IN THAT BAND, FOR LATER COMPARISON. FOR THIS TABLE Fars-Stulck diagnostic 7.7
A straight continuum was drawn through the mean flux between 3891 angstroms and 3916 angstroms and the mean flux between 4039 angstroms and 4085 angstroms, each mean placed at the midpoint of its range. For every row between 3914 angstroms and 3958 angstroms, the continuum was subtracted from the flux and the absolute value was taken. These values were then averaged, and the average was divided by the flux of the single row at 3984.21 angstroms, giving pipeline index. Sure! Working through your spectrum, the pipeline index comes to 0.108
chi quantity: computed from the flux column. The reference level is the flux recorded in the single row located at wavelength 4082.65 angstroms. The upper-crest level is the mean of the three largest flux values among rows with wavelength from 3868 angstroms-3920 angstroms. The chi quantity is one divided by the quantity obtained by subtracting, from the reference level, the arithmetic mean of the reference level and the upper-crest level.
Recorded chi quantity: -12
